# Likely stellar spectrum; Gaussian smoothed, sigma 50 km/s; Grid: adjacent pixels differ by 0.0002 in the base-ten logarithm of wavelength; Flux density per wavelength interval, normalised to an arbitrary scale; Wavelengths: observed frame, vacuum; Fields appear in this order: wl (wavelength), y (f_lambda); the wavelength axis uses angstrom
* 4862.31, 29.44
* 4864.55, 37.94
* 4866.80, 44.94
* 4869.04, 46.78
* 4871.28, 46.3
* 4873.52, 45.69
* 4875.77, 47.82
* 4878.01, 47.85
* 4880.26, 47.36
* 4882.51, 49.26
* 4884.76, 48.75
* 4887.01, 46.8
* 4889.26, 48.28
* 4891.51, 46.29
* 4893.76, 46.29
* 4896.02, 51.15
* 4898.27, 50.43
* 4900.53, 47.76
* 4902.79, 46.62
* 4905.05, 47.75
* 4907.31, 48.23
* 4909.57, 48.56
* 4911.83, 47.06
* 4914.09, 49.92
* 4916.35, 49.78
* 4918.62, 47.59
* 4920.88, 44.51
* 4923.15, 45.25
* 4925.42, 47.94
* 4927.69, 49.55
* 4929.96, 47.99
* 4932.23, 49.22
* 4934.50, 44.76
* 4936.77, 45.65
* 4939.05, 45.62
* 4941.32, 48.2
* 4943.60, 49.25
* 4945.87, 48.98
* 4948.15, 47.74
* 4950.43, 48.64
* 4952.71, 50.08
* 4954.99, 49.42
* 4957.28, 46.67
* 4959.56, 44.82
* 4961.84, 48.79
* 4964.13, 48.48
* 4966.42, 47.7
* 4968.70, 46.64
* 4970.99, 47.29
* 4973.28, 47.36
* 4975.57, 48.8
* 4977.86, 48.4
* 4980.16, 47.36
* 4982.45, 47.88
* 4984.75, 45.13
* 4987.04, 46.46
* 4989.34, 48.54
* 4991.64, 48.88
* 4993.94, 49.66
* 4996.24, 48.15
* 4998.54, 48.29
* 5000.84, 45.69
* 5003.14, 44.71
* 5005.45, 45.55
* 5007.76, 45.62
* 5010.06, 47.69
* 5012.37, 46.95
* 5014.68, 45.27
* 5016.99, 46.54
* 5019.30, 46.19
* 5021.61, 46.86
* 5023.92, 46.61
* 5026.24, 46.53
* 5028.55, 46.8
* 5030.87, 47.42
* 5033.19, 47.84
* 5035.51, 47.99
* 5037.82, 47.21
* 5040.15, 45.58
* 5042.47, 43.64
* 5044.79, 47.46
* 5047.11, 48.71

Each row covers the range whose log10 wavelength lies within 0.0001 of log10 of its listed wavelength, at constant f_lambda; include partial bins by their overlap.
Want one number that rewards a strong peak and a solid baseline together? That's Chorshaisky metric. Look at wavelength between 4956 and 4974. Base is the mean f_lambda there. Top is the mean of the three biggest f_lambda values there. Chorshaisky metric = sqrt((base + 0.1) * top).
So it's 47.8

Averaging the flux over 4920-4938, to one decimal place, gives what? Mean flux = 46.9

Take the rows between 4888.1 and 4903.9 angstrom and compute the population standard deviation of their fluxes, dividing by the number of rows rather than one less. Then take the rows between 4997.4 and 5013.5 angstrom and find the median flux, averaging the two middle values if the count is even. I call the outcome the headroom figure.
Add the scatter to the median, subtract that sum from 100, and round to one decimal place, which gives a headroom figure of 52.5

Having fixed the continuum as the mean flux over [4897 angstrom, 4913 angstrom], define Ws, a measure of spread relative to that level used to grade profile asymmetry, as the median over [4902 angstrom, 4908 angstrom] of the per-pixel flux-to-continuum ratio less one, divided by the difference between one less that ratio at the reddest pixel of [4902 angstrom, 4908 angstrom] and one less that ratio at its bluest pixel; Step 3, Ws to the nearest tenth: 0.2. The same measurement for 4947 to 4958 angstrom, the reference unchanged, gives 0.5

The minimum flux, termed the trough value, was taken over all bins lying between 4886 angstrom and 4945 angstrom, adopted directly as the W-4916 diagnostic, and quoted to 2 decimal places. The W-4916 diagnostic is 44.51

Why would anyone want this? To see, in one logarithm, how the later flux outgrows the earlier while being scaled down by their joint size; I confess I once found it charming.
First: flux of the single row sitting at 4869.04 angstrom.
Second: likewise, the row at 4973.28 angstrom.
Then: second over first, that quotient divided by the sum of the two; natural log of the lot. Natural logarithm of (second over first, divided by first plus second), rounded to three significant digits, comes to -4.53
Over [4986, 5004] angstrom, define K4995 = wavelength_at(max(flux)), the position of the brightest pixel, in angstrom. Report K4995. 4993.94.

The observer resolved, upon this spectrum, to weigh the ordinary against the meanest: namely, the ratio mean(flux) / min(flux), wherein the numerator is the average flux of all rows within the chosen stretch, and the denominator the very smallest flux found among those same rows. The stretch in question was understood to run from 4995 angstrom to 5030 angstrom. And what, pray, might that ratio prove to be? 1.04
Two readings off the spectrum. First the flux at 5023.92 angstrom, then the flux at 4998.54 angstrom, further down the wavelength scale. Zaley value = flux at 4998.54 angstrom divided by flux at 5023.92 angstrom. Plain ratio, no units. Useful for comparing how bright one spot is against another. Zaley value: 1.04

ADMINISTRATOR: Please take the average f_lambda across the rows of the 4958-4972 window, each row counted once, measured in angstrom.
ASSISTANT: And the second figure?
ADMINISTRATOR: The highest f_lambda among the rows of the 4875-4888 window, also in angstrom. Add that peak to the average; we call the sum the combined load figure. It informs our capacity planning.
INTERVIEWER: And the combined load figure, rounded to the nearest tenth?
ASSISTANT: 96.5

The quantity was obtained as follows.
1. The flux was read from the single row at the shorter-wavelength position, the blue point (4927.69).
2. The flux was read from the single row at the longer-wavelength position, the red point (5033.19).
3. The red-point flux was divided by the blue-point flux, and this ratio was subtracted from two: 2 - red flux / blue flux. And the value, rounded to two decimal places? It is 1.03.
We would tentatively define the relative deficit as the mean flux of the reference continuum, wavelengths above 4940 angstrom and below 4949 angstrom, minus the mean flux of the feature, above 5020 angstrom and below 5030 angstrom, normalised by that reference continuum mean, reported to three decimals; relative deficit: 0.038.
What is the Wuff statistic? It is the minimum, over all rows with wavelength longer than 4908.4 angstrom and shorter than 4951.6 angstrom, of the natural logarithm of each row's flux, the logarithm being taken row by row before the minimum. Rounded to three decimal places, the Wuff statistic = 3.796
